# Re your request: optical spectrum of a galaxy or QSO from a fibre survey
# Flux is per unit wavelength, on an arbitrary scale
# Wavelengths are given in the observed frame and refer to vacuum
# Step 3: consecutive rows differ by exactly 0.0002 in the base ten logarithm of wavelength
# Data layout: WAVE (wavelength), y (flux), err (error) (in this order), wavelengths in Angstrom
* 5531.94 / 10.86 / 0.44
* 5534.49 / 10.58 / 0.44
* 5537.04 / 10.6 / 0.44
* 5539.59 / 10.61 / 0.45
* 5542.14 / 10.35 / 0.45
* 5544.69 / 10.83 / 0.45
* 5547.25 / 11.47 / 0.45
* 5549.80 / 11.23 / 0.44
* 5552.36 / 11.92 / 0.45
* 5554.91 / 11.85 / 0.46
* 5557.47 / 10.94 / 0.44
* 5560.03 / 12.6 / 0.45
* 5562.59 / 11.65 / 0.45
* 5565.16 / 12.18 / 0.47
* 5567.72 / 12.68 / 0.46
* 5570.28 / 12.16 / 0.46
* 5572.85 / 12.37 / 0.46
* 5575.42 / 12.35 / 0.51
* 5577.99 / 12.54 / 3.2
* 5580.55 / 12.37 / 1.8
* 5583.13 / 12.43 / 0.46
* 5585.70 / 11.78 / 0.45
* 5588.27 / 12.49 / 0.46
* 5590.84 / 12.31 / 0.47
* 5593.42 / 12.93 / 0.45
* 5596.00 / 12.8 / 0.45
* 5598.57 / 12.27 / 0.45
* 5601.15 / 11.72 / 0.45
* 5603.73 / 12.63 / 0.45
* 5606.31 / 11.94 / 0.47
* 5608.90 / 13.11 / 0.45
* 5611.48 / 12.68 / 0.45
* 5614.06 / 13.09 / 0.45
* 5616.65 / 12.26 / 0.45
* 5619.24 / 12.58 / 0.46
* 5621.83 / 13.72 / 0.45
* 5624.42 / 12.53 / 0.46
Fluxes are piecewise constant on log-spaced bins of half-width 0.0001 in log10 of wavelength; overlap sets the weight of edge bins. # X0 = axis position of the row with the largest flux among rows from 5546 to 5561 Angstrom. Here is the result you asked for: 5560.03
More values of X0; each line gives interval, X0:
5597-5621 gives 5608.90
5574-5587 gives 5577.99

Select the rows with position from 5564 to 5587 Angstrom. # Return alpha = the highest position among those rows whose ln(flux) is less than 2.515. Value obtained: 5585.70 Angstrom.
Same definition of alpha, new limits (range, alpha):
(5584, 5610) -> 5606.31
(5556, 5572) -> 5570.28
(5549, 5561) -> 5557.47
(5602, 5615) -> 5606.31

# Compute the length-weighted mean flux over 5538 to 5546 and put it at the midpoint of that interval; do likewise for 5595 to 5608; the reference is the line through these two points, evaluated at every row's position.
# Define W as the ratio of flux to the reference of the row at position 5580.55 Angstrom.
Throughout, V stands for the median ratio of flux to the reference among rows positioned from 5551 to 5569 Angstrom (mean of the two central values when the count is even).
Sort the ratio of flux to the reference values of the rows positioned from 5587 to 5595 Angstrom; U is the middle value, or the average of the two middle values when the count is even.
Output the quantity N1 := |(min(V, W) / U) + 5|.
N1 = 6.01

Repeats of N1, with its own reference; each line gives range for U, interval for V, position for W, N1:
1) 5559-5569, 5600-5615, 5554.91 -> 5.92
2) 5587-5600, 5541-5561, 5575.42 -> 6.00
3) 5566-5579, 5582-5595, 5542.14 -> 5.91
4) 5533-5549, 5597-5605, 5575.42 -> 5.99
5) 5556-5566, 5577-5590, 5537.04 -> 5.95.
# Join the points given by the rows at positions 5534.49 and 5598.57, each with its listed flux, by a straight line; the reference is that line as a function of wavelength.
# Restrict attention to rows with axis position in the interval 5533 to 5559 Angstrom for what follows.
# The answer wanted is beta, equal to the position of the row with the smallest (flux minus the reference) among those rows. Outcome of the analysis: 5542.14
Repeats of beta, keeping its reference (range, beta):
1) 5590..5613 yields 5601.15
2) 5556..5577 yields 5557.47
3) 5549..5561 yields 5557.47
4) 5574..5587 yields 5585.70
